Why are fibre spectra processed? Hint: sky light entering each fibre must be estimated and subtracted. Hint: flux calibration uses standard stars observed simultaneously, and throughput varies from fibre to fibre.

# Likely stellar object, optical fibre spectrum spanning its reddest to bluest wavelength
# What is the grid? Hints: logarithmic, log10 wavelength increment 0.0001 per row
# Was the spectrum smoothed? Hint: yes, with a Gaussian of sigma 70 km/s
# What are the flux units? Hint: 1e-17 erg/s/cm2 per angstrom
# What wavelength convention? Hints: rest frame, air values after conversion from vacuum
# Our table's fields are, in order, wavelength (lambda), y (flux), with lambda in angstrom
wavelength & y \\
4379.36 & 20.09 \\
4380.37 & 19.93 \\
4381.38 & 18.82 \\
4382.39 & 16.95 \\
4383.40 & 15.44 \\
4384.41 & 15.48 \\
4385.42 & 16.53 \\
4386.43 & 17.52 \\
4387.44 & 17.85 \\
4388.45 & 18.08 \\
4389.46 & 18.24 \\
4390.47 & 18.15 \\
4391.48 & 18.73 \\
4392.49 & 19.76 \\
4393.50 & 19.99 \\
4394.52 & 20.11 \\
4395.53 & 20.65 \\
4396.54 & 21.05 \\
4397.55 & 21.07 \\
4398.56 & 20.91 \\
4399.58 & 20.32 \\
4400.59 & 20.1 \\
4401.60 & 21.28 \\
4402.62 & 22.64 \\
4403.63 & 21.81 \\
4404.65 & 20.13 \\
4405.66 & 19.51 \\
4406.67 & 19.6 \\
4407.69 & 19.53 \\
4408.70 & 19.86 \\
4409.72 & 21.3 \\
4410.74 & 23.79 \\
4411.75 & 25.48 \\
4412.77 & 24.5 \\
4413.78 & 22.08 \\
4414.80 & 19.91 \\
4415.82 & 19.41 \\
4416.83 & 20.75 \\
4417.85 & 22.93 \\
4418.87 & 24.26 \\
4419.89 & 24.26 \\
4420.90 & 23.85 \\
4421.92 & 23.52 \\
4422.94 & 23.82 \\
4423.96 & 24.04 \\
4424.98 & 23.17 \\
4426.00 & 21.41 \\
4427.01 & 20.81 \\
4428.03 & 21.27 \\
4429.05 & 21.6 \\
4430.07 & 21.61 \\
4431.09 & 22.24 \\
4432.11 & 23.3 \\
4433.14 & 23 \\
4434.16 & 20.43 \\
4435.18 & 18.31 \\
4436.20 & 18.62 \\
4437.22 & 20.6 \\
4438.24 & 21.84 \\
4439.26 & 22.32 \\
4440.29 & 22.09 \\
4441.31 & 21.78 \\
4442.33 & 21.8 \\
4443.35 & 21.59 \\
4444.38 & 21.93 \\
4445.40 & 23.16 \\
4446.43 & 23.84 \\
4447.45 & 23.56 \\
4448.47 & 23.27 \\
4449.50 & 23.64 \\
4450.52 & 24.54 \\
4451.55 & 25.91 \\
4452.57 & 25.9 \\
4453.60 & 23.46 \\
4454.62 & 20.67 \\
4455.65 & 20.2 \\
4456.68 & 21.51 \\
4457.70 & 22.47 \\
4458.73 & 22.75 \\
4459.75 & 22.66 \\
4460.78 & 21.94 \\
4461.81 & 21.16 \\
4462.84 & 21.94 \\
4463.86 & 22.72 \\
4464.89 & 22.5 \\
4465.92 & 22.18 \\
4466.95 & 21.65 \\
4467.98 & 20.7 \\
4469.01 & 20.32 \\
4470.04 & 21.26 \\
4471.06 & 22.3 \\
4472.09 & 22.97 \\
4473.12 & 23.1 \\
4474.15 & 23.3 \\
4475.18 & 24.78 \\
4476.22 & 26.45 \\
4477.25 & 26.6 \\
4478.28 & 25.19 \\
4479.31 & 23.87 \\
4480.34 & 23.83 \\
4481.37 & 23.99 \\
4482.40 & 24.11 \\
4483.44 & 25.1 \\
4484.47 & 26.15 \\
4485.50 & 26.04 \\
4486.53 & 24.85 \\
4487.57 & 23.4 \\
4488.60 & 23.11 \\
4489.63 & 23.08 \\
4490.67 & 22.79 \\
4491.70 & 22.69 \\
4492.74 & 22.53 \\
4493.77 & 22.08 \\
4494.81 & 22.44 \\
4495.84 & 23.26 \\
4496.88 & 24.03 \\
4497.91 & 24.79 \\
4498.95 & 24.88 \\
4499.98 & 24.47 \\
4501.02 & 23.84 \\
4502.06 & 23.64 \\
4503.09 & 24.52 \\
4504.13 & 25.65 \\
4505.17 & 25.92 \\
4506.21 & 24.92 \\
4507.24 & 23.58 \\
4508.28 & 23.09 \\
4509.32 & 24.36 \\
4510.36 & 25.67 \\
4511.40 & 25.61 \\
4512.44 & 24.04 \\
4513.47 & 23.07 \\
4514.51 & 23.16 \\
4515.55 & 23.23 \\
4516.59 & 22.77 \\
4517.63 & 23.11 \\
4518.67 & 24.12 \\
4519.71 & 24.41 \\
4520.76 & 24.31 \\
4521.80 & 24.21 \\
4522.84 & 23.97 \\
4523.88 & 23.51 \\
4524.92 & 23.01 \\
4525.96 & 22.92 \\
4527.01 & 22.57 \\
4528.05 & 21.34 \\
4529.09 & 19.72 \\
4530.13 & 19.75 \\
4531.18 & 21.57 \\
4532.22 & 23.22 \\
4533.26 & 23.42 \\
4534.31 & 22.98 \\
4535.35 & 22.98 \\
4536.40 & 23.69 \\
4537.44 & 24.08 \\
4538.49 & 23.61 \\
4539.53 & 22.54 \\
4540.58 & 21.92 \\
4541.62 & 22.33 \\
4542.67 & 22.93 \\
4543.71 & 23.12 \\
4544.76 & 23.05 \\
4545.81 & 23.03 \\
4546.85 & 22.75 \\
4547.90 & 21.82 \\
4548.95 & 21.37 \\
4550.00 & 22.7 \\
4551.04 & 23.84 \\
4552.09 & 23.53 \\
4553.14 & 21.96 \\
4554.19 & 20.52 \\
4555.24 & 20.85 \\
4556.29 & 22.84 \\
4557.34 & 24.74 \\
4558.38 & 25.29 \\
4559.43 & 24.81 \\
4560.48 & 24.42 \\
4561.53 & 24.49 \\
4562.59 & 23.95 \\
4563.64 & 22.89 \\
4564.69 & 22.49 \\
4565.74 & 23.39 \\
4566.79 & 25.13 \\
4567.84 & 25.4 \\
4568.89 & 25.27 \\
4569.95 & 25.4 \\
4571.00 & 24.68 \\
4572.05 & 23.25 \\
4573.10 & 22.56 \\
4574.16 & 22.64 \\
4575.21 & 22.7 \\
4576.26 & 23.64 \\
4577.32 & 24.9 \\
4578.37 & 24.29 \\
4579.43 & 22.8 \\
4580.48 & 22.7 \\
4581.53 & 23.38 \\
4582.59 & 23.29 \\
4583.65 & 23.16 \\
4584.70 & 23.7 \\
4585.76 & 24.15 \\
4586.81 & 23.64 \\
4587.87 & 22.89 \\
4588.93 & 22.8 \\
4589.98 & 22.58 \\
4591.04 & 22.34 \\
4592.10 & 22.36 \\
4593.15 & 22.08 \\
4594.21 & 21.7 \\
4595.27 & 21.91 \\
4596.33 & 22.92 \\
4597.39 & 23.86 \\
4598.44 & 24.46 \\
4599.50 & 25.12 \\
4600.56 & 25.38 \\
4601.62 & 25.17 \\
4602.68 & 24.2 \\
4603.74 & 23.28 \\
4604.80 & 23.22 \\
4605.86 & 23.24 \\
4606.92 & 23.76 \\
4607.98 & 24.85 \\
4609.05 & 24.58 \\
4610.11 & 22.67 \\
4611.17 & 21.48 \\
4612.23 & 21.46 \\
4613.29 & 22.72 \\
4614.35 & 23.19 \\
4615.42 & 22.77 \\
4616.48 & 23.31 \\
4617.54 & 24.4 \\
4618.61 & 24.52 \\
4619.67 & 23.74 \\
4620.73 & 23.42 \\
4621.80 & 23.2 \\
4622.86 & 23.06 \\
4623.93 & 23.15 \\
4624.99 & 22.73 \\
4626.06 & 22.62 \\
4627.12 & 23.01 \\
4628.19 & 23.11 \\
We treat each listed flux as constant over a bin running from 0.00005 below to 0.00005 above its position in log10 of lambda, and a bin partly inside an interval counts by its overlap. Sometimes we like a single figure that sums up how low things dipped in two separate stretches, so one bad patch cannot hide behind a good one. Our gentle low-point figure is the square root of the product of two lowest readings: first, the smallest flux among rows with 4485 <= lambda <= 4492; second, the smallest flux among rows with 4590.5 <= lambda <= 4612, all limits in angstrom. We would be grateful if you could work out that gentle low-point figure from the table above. 22.1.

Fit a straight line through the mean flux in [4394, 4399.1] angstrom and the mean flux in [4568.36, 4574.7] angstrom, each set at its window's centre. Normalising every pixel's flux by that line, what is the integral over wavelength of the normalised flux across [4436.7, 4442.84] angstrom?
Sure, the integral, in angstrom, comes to 6.2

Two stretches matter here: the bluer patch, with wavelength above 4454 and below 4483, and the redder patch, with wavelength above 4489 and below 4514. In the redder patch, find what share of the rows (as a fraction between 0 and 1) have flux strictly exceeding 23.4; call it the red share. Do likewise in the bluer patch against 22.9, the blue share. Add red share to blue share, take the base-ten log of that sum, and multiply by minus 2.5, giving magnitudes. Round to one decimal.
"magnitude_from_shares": 0.0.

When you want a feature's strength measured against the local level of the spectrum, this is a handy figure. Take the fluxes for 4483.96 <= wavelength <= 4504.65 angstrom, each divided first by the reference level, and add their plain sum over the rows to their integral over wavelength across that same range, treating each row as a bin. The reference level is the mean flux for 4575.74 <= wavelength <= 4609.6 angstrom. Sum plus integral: 41.4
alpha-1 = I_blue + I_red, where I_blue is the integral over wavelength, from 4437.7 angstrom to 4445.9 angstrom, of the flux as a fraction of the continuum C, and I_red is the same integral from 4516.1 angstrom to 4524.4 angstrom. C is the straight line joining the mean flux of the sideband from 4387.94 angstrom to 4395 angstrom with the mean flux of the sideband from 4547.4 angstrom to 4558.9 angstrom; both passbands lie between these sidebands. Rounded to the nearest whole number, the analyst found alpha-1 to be 18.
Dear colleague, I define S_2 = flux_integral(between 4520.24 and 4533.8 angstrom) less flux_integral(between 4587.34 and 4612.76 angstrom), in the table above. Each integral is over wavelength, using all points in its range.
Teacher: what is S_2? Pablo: -285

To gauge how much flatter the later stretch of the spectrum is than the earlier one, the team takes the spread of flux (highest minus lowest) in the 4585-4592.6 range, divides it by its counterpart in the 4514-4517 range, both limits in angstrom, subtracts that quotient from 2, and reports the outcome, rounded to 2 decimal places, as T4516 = -1.93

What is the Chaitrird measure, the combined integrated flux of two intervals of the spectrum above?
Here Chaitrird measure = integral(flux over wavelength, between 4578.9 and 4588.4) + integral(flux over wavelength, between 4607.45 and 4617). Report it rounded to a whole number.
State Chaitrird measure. 441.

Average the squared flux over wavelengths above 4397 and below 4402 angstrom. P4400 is 430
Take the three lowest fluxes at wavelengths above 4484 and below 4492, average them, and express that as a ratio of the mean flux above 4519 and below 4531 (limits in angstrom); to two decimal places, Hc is 1.01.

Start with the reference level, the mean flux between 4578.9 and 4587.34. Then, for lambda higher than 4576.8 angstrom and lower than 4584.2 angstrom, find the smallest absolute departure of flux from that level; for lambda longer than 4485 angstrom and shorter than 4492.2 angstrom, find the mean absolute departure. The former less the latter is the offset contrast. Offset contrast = -0.8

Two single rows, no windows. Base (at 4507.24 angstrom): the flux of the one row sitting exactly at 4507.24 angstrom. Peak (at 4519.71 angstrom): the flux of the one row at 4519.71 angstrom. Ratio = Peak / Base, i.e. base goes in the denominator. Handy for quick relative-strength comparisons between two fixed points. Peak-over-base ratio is 1.04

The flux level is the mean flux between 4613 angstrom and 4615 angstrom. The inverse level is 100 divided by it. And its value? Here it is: 4.36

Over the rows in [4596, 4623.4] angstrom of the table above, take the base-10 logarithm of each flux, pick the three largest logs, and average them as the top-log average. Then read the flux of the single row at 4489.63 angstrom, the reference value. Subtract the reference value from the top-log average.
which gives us -22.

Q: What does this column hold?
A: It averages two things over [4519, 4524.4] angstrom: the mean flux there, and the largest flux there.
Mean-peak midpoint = 24.2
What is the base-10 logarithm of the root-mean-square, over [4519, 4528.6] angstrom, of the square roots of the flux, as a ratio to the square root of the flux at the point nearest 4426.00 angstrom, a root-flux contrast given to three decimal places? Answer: 0.019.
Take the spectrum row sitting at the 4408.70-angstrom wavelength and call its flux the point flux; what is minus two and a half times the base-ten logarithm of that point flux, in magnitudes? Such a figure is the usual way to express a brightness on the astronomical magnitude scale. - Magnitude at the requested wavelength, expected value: -3.24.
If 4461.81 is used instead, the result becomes -3.31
